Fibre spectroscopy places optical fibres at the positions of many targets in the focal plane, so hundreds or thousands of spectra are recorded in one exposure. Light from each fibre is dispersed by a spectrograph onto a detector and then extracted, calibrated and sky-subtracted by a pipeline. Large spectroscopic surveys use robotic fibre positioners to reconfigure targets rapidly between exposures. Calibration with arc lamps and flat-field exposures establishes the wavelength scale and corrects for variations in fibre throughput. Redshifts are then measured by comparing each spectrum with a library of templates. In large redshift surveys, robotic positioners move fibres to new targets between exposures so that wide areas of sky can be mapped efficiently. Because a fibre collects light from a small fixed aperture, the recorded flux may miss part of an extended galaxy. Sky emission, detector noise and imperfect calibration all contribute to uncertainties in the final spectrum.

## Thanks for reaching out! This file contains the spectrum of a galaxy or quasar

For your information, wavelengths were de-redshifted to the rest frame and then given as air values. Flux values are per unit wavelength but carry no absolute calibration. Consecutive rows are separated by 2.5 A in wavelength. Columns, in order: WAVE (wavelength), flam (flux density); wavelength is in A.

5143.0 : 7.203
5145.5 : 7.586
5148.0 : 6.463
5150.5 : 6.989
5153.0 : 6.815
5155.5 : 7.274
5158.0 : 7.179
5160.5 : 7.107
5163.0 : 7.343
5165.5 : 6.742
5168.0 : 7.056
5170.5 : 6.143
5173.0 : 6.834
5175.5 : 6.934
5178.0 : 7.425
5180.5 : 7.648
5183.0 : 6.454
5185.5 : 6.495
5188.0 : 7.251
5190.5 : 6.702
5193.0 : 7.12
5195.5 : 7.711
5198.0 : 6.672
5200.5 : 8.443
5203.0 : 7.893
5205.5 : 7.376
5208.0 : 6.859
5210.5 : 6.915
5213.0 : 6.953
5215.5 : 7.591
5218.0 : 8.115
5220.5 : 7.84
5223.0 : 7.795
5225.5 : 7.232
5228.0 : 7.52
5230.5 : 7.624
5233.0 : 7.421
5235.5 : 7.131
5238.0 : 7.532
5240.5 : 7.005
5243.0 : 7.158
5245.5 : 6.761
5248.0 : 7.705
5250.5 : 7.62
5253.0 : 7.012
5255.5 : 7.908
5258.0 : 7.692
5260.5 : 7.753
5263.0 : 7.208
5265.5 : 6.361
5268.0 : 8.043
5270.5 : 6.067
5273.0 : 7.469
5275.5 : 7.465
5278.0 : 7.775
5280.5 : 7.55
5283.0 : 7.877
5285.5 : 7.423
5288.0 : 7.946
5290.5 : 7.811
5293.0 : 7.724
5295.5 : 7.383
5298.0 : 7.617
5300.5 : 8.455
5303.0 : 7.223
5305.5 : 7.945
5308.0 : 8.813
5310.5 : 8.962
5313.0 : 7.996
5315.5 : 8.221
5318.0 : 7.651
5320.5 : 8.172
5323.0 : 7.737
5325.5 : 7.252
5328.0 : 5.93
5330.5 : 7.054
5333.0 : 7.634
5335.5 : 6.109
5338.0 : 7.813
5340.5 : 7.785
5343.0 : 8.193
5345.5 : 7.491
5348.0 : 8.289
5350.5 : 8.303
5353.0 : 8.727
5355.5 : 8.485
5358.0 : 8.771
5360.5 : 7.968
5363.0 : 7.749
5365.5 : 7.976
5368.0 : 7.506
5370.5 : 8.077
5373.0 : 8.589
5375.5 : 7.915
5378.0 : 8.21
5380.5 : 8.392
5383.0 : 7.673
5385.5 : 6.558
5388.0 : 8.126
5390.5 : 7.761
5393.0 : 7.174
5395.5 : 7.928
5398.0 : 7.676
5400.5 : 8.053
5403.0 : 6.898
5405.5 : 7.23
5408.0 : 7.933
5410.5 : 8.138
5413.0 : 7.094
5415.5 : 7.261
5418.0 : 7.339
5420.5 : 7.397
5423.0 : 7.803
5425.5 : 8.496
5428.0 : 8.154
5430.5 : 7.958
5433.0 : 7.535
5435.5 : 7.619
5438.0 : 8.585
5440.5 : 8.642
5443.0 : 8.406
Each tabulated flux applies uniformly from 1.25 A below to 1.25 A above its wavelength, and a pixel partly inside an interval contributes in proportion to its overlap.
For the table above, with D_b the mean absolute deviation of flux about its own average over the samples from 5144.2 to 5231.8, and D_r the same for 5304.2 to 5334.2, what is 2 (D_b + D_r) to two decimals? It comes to 1.97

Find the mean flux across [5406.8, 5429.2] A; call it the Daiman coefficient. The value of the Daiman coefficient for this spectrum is 7.73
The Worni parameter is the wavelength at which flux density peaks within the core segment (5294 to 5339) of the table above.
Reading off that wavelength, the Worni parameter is 5310.5 A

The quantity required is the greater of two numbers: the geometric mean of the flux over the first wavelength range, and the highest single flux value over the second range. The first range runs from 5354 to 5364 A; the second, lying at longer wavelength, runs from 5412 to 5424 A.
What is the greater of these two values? 8.23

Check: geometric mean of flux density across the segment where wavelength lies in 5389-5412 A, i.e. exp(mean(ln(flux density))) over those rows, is 7.63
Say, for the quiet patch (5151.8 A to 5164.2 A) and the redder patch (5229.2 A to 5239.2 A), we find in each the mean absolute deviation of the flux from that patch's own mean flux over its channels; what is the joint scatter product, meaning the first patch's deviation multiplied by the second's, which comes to 0.022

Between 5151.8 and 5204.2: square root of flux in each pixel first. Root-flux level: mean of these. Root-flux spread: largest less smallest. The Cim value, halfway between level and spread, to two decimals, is 1.55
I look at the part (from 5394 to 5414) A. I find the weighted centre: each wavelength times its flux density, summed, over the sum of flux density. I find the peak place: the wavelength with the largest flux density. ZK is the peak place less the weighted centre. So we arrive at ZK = 6.3 A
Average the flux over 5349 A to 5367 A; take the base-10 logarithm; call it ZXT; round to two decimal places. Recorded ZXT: 0.92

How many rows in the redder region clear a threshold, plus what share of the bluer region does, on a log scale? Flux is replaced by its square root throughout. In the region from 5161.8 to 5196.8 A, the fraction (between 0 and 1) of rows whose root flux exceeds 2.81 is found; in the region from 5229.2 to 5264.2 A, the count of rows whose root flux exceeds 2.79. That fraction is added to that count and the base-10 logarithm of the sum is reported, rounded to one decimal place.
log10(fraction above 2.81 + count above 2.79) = 0.0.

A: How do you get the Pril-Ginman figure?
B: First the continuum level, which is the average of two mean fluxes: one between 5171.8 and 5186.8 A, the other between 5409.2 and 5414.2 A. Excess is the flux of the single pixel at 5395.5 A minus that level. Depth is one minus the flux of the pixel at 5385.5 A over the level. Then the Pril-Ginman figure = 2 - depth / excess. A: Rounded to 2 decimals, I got 1.84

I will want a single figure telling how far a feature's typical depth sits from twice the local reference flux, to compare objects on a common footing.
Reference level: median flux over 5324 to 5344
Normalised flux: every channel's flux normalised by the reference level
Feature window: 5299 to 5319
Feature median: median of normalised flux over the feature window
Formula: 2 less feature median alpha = 0.91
